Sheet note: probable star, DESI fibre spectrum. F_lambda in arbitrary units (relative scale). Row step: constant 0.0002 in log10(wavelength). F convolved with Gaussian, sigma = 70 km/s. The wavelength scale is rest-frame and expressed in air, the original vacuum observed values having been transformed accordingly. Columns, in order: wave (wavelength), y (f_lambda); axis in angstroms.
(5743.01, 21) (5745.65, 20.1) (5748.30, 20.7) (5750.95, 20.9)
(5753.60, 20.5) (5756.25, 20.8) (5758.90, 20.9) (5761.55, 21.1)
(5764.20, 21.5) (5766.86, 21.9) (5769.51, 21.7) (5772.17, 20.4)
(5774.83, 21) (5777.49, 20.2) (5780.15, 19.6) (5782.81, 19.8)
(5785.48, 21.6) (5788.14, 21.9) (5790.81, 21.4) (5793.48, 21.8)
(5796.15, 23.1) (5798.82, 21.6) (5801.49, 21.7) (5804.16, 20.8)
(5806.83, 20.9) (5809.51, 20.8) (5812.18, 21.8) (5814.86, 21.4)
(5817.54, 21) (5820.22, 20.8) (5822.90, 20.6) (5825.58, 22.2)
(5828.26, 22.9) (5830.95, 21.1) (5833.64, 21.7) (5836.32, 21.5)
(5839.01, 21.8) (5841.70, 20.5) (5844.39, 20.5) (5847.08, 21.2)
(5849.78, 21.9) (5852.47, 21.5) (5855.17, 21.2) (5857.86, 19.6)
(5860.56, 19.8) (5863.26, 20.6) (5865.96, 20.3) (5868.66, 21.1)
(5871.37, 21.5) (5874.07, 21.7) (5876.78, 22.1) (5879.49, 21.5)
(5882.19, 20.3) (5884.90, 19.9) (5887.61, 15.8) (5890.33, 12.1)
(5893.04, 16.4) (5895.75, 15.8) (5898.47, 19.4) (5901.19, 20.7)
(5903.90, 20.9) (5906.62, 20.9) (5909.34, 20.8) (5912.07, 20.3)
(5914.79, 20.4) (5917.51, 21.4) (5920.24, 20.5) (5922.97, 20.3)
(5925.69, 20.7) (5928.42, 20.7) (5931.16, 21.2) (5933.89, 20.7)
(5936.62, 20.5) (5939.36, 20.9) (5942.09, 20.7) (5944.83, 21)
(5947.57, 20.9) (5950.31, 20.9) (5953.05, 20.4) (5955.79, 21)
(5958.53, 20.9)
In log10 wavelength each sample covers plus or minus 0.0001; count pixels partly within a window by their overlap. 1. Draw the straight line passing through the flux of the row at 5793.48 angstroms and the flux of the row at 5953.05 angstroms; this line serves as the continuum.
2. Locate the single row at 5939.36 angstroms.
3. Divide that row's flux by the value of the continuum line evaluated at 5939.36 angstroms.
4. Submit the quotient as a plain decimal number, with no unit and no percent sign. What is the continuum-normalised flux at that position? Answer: 1.019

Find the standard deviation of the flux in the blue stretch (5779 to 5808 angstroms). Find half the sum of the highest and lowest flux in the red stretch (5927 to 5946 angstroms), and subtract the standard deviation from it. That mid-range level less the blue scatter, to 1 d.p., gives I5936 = 19.9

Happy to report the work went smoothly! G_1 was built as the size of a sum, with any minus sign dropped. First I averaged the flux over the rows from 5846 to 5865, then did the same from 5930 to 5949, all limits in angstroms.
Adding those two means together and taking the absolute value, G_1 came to 41.7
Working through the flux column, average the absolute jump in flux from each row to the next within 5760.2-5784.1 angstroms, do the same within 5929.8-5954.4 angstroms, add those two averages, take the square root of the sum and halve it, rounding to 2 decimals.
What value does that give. 0.46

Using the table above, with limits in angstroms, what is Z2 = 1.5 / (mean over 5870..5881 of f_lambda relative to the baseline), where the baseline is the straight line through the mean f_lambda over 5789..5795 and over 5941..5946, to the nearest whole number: 3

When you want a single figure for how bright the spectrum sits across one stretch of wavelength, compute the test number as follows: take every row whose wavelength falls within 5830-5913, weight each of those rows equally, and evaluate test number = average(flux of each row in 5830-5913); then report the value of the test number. 20.1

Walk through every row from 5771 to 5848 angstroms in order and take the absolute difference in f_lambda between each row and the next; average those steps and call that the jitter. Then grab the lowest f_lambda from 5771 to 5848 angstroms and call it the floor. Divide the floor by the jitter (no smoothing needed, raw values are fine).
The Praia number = 29.5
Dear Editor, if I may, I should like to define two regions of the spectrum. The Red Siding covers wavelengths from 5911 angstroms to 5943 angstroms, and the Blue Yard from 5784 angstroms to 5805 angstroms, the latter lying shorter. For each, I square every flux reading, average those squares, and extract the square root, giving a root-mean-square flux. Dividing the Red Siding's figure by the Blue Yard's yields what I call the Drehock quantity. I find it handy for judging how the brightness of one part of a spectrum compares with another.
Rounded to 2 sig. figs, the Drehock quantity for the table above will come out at 0.95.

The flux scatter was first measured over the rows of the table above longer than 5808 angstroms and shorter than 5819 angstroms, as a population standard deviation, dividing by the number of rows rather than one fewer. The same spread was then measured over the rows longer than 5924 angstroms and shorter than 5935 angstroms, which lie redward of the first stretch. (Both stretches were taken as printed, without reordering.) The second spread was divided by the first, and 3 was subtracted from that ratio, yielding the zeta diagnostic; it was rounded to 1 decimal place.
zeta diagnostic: -2.4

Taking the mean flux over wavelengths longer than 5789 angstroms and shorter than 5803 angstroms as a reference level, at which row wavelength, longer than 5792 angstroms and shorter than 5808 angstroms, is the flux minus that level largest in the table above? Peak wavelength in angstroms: 5796.15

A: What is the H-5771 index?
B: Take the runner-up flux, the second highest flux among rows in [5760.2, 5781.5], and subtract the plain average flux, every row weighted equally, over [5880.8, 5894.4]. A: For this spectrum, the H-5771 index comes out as 4.8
